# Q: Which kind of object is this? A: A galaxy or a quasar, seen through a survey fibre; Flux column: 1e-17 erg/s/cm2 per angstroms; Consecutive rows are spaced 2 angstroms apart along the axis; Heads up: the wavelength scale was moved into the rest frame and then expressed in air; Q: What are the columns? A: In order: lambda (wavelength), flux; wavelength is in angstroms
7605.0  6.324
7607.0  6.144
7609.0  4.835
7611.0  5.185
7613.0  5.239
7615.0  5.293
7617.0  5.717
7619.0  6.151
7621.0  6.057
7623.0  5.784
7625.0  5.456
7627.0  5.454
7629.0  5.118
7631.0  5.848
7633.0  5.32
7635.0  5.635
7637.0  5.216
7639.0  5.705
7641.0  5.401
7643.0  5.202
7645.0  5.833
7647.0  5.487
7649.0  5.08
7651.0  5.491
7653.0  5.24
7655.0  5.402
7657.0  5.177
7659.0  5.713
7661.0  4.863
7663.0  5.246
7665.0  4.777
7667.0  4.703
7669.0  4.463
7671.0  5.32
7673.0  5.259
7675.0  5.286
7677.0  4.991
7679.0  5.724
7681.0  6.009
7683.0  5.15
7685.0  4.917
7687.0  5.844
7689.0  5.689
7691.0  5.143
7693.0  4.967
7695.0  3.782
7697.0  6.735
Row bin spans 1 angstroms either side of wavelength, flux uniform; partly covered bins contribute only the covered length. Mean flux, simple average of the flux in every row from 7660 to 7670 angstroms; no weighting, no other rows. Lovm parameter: 4.81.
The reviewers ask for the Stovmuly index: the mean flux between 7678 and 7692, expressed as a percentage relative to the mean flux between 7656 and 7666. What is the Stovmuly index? 107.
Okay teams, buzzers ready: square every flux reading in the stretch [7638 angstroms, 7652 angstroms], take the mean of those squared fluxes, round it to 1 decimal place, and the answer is 29.8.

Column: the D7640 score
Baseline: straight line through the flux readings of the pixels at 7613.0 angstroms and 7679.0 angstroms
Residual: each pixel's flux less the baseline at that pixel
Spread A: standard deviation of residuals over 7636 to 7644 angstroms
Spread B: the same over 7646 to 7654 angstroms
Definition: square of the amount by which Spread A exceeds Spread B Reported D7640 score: 0.001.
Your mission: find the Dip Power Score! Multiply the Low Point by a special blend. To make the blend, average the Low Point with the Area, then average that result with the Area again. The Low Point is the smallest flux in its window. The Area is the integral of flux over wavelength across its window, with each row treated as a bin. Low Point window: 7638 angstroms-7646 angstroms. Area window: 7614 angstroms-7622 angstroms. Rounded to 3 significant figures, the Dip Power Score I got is 188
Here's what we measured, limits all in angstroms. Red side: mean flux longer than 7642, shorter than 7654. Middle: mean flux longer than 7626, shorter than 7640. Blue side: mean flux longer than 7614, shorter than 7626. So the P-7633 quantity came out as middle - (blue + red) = -5.7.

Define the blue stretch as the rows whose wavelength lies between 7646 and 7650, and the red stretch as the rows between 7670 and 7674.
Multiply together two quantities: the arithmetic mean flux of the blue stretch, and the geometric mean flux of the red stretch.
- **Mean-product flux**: 27.9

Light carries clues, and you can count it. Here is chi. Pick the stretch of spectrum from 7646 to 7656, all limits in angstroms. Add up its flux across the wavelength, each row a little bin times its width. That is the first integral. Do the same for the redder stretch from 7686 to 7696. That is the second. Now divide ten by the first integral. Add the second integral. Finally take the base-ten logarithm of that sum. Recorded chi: 1.71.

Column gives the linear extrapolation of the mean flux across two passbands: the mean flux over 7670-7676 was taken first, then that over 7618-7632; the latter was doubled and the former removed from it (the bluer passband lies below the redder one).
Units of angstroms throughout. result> 6.1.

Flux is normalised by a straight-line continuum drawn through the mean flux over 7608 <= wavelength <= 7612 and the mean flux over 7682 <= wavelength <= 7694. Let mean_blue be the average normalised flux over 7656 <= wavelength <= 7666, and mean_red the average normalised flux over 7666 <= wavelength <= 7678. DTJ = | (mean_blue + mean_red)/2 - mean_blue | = 0.02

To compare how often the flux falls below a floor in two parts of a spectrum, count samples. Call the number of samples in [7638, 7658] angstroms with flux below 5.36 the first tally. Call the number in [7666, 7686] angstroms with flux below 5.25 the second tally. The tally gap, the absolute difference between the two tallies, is 1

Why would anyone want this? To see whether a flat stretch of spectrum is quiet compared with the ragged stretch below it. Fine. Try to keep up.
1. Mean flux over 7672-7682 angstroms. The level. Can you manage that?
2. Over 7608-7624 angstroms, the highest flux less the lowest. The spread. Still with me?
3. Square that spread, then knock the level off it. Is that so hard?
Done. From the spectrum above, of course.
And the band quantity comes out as -3.72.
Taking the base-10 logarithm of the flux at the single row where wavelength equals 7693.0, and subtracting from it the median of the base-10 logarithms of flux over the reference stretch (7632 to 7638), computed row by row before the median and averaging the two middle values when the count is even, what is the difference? -0.030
